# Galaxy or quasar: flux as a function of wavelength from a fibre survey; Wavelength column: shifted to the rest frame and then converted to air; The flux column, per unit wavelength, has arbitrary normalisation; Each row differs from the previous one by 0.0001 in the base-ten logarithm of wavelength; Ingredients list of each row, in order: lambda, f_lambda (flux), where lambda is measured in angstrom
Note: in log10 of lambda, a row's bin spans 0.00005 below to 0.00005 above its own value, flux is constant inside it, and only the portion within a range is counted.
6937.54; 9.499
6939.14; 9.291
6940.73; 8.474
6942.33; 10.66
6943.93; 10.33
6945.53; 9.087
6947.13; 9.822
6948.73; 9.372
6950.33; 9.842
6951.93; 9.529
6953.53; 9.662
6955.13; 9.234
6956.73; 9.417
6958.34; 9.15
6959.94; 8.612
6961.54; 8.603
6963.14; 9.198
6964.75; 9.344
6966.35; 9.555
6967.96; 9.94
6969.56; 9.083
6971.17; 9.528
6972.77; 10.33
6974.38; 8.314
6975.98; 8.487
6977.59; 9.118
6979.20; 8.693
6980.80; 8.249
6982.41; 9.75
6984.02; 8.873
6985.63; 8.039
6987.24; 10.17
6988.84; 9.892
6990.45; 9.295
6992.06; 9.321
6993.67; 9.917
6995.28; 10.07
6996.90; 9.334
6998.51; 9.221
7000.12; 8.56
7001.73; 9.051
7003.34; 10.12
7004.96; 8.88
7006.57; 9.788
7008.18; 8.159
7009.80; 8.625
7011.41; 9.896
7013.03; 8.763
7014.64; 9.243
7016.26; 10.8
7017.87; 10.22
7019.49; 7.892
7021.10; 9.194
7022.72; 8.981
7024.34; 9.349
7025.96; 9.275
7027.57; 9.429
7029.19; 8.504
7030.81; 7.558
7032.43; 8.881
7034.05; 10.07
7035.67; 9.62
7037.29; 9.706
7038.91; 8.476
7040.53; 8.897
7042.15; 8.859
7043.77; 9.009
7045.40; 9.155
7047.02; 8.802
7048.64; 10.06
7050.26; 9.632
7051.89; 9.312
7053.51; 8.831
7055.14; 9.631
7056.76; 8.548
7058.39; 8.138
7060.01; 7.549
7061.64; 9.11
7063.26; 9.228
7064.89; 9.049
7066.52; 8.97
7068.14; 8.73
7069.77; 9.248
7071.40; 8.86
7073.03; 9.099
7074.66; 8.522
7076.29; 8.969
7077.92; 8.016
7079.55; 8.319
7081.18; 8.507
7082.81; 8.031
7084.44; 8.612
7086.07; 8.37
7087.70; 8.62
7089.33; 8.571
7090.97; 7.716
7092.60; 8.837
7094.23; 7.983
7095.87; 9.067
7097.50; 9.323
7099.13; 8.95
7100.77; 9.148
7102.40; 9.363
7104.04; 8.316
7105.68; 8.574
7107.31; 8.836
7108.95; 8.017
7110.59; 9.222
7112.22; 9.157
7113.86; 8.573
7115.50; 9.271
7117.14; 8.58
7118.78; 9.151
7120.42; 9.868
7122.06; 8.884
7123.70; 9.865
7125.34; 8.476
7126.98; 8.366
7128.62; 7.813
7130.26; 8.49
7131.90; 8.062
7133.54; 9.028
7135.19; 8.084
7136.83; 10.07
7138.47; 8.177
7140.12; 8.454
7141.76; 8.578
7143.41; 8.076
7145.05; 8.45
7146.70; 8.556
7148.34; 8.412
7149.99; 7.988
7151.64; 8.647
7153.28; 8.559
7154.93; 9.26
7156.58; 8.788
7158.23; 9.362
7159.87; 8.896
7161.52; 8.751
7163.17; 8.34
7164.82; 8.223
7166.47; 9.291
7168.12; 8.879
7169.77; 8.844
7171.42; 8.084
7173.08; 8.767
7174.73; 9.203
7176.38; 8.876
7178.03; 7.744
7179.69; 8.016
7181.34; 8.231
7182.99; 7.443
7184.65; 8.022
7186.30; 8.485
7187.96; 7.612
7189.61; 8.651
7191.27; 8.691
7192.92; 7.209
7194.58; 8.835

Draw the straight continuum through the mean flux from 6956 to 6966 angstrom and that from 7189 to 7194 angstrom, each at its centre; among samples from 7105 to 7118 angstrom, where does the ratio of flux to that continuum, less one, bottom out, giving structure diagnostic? 7108.95 angstrom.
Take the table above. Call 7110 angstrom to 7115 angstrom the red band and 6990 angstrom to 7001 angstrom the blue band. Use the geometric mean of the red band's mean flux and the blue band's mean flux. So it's 9.2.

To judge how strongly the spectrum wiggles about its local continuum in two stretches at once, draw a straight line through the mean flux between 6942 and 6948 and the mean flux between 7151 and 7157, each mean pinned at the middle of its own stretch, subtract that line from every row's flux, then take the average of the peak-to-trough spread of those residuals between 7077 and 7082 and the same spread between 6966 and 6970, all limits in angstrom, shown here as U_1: 0.68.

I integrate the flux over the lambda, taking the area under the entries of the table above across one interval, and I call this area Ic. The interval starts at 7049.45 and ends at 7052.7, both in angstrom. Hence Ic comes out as 30.8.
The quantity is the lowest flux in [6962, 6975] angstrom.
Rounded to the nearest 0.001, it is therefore 8.314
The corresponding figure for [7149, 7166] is 7.988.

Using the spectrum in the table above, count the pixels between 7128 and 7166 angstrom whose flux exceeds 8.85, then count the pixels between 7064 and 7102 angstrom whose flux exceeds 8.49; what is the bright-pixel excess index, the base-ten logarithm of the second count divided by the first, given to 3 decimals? 0.531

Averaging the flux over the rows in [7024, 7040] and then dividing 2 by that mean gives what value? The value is 0.220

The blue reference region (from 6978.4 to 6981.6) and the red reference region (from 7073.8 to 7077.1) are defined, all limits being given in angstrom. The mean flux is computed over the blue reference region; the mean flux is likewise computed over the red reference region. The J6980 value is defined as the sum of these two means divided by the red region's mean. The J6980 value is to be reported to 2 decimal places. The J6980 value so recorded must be 1.97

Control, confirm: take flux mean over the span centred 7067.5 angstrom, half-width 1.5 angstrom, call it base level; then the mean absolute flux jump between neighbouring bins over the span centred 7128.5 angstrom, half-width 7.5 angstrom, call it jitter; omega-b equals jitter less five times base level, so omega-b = -43.5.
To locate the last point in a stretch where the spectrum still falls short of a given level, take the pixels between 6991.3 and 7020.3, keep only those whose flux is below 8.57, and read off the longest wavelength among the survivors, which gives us 7019.49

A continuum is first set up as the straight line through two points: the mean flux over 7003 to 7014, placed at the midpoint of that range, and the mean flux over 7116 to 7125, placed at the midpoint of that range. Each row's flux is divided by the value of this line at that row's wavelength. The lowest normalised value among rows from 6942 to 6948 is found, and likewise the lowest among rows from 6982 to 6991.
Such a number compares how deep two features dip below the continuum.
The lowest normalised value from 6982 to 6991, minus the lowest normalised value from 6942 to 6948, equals -0.12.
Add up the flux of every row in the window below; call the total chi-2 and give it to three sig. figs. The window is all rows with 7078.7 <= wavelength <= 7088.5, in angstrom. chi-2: 50.5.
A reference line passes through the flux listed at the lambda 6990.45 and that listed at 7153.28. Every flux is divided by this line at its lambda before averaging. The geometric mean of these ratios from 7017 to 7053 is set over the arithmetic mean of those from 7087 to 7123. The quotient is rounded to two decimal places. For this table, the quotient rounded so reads 1.00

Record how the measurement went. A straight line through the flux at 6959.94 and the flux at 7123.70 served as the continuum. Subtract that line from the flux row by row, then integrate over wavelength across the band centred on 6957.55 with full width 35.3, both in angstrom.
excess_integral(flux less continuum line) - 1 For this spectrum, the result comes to 28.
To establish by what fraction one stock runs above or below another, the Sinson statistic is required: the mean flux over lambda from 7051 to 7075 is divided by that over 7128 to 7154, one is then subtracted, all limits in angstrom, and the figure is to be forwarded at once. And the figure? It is 0.046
